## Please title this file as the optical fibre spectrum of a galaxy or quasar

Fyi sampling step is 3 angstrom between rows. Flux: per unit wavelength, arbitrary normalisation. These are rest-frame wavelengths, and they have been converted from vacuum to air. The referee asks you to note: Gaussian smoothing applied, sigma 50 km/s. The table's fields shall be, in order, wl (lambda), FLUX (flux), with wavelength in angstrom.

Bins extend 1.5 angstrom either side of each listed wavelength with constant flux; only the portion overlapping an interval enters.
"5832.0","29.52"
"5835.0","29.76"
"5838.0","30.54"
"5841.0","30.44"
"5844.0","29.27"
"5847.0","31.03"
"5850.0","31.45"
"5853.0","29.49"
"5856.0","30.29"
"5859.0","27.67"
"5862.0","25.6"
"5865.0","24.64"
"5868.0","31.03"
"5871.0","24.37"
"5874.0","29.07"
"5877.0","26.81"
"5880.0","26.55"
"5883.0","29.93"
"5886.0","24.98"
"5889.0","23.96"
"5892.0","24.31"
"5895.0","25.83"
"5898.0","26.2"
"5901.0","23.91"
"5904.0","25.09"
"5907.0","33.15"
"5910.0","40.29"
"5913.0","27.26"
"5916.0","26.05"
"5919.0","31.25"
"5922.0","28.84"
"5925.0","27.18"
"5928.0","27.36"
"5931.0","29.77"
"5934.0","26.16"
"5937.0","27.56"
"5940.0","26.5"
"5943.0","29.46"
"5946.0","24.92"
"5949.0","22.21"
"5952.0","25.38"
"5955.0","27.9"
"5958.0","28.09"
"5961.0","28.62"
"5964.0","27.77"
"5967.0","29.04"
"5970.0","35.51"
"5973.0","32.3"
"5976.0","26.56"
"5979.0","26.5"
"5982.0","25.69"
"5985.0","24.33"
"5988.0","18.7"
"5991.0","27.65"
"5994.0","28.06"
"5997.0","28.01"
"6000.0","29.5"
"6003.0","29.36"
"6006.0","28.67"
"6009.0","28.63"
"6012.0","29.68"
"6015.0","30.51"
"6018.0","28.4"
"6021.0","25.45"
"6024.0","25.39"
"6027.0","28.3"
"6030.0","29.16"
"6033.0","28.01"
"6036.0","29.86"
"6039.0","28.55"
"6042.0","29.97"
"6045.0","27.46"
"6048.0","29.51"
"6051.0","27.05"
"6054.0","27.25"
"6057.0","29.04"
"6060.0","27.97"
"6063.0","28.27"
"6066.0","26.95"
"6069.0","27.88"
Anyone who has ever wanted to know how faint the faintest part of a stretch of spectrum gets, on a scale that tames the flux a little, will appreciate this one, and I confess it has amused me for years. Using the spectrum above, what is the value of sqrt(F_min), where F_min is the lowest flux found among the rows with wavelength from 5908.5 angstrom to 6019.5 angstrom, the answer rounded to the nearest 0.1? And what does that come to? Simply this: 4.3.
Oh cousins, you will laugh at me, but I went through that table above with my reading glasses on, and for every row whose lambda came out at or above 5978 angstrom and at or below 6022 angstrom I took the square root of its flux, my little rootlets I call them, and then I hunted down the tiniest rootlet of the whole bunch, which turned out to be 4.3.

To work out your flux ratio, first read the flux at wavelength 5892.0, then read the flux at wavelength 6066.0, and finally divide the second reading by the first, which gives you 1.11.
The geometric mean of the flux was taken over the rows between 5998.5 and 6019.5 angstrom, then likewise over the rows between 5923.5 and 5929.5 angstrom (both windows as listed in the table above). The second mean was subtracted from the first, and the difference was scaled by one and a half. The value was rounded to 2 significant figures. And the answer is 3.0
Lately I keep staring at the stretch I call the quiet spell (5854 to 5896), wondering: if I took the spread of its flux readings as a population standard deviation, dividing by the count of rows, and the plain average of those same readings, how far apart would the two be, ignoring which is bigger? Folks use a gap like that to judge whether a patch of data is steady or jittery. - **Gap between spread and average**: 24.5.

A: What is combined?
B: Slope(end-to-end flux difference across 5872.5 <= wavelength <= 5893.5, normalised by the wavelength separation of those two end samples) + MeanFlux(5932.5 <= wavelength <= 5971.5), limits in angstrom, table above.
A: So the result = 27.4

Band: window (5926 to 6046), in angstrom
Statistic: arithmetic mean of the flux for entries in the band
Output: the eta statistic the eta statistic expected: 27.8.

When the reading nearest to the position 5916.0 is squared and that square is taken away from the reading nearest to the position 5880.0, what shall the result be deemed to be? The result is -652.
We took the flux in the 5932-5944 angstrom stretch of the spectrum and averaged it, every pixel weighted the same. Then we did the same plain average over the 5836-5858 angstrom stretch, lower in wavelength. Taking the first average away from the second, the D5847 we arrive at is 2.9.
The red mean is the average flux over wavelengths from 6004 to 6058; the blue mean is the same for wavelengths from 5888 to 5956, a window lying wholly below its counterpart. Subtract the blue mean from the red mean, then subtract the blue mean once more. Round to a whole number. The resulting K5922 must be -26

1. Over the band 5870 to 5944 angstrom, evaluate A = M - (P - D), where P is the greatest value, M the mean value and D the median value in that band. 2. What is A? 14.2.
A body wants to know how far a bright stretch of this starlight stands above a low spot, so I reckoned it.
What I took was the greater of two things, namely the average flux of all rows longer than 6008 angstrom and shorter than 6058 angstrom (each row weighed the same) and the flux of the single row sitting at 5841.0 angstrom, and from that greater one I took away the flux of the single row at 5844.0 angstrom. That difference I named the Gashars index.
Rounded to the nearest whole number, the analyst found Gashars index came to 1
